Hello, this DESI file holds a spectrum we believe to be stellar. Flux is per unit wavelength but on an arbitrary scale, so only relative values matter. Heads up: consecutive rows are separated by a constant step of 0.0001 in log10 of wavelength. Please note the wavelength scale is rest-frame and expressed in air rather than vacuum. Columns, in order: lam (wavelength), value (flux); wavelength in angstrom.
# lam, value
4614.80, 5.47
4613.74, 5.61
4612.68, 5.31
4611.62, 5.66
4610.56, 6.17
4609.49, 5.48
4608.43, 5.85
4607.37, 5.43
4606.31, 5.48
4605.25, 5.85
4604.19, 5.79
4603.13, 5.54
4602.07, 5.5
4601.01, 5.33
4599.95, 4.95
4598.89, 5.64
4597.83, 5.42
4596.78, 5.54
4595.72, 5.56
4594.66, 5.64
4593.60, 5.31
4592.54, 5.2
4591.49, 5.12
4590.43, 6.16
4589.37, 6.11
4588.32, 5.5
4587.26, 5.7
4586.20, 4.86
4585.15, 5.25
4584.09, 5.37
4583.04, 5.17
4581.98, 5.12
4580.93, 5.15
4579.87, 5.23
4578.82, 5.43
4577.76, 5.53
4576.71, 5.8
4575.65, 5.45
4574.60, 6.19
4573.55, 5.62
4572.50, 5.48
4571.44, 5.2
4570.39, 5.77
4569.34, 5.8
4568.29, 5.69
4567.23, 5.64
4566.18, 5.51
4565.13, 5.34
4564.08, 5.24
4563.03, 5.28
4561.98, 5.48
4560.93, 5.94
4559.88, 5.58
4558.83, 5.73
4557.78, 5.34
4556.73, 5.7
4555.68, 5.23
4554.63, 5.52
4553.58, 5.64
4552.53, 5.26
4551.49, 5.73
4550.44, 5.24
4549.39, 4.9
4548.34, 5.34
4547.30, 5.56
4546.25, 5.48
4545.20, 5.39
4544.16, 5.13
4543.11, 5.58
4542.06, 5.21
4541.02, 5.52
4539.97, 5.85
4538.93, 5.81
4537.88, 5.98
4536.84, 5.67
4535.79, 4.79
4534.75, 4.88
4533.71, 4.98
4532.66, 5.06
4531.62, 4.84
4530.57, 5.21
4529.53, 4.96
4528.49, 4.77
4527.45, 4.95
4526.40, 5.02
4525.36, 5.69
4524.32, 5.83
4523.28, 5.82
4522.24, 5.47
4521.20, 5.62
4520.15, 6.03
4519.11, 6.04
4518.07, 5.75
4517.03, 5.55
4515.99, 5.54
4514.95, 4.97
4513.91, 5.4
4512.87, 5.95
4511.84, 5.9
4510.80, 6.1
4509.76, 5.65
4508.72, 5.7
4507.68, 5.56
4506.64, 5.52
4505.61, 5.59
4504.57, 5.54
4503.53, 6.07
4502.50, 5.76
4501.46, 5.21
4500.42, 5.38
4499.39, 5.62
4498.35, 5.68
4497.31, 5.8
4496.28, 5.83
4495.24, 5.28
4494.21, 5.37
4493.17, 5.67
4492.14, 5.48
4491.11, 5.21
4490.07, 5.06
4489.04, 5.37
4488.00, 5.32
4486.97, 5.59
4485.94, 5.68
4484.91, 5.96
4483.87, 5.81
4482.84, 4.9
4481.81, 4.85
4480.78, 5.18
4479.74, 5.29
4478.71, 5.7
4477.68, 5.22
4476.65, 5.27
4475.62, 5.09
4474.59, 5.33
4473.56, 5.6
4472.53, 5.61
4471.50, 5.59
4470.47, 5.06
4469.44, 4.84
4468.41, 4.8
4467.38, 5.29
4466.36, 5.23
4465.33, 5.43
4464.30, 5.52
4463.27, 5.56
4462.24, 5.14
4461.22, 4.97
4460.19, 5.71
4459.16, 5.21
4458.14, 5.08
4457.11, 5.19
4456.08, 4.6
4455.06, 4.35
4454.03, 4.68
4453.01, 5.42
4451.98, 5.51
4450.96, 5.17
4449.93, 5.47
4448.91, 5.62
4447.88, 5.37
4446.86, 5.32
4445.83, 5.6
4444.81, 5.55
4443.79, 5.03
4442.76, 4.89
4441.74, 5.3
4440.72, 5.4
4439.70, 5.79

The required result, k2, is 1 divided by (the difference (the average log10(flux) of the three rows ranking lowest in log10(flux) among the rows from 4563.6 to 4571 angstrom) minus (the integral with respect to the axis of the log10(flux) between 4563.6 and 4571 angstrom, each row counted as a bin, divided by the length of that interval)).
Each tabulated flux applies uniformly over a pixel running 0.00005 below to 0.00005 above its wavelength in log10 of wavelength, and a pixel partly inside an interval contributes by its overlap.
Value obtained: -61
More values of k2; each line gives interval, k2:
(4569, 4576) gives -47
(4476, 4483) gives -50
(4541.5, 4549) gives -81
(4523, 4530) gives -32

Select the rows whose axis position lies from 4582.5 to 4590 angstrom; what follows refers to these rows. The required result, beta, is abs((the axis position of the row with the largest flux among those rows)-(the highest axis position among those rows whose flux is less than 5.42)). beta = 3.2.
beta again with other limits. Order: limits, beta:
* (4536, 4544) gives 4.2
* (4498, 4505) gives 2.1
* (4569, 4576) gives 3.2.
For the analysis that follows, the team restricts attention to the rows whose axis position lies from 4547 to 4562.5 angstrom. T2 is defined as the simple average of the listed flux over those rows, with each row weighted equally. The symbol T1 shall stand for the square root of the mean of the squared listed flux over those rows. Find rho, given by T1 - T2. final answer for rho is 0.0059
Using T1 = 5.49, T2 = 5.48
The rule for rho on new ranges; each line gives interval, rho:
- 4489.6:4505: 0.0066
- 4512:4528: 0.0110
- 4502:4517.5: 0.0067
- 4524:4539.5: 0.0167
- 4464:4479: 0.0067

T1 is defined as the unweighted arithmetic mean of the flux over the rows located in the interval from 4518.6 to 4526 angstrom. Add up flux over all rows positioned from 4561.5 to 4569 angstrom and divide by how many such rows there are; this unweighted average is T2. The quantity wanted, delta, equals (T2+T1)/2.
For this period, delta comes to 5.62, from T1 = 5.8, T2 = 5.45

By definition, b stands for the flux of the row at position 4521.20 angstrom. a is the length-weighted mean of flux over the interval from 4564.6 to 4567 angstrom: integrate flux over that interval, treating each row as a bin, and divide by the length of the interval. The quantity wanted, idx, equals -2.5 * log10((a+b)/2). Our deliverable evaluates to -1.86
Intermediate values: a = 5.46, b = 5.62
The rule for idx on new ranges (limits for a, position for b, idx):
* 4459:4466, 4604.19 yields -1.87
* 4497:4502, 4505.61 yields -1.86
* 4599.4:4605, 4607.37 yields -1.84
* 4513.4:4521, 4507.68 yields -1.87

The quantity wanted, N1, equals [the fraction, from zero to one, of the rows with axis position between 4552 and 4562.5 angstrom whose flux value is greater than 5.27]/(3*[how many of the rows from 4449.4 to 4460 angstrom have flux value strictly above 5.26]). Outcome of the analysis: 0.089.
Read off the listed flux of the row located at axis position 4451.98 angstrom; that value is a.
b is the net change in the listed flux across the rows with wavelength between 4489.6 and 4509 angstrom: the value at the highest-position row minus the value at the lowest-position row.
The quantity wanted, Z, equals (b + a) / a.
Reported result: 1.12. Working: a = 5.51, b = 0.64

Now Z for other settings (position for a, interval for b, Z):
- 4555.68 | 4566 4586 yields 0.95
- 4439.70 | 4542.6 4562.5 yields 0.98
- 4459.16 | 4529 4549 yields 1.07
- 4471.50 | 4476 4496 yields 1.00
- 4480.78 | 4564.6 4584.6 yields 1.01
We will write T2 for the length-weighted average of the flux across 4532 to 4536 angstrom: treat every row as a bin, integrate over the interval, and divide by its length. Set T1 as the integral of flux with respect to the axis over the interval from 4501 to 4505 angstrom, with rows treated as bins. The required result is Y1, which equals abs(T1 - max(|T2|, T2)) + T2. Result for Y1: 22.6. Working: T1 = 22.6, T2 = 4.94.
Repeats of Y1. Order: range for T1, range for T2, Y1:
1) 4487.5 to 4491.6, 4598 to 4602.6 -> 21.4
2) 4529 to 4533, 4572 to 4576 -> 20.1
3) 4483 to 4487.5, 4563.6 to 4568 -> 25.6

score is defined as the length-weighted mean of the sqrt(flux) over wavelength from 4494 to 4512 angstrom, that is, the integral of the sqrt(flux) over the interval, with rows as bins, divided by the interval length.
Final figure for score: 2.37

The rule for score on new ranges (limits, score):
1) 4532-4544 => 2.32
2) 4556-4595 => 2.34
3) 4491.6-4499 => 2.36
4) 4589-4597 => 2.36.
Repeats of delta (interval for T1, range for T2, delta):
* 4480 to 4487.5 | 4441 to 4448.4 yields 5.36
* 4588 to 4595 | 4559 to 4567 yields 5.53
